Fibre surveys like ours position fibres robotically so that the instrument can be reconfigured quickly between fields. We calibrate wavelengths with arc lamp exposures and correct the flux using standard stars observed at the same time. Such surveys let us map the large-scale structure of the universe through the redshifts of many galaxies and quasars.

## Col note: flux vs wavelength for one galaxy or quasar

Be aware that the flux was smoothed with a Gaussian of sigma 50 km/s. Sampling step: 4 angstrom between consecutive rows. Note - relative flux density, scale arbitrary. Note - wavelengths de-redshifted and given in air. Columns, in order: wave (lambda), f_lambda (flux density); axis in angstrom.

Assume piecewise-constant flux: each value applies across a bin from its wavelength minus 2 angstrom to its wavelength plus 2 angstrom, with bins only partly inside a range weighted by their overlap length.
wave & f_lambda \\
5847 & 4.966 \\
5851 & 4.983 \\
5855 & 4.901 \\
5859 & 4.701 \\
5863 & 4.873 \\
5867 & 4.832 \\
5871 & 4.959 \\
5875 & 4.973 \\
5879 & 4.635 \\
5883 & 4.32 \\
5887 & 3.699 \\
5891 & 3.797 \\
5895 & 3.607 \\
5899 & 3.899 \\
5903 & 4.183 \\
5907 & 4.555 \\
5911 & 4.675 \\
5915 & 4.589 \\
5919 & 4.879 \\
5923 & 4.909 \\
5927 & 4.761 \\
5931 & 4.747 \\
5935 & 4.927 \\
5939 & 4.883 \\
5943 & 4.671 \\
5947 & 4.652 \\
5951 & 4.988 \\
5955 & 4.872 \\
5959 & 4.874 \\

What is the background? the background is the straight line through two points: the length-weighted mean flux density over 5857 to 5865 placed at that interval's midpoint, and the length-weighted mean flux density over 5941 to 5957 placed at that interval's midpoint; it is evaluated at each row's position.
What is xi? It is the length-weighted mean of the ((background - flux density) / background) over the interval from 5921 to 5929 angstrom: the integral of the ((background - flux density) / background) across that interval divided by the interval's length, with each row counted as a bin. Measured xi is -0.01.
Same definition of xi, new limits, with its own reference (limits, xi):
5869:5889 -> 0.06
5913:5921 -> 0.01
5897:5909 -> 0.12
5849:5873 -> -0.02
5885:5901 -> 0.22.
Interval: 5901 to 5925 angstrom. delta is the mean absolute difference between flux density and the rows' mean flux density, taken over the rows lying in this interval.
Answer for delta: 0.19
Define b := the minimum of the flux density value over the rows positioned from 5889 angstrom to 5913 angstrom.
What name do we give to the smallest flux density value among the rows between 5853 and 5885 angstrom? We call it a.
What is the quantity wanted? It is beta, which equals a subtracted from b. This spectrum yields -0.7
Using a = 4.32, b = 3.607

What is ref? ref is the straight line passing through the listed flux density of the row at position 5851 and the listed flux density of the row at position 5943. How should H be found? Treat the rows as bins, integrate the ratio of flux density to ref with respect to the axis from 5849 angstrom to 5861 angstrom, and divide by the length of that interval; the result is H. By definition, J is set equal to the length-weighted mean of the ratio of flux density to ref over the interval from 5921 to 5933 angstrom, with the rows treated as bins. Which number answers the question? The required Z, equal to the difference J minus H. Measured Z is 0.04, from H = 0.98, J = 1.02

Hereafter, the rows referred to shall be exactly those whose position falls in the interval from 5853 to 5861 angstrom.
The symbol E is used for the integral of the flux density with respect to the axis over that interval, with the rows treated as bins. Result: 38.4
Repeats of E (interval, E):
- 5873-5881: 38.4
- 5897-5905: 32.3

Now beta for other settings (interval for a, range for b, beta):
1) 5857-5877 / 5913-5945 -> -0.1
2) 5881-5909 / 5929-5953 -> 1.0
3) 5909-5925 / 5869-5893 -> -0.9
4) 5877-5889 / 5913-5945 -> 0.9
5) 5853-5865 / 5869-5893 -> -1.0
